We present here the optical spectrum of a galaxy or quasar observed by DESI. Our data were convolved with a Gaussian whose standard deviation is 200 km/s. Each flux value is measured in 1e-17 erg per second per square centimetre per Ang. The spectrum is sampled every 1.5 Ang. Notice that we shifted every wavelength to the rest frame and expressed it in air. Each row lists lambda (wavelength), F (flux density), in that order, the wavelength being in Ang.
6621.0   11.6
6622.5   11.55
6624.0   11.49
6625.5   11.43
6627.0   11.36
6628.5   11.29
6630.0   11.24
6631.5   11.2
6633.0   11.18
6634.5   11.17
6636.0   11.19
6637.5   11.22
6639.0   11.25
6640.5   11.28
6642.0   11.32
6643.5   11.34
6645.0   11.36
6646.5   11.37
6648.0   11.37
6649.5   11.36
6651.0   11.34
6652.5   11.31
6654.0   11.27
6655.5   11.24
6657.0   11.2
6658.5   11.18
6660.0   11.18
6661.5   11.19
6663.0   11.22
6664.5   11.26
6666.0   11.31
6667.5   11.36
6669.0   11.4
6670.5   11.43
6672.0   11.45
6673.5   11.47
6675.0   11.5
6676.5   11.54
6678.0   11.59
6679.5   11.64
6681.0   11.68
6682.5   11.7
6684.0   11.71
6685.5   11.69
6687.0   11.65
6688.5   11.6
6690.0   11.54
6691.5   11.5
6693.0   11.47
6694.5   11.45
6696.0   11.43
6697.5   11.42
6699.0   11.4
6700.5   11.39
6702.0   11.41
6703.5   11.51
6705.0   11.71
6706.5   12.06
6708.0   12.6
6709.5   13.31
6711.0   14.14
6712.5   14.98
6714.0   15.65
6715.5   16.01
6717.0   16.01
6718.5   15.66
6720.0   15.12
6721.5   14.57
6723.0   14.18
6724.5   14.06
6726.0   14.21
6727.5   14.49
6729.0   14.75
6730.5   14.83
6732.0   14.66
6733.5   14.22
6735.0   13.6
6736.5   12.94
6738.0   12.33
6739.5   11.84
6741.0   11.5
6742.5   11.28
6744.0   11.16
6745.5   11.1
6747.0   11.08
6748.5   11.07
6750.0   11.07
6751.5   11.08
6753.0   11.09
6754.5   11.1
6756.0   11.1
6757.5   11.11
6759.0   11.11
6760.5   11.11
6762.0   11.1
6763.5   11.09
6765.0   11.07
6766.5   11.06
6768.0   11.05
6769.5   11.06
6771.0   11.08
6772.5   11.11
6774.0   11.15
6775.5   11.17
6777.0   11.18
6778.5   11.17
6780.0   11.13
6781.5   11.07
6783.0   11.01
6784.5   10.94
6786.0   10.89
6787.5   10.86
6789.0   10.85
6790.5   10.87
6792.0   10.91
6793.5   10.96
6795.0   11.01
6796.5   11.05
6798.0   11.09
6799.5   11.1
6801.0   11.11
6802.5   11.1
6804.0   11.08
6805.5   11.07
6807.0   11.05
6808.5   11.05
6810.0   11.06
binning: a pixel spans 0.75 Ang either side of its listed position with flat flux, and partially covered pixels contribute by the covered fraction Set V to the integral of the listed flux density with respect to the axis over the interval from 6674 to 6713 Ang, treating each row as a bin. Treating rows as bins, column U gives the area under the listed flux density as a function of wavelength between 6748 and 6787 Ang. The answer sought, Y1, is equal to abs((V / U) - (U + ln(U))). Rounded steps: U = 432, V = 464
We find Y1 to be 437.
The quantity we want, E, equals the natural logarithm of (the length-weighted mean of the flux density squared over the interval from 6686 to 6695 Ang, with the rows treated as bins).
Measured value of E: 4.89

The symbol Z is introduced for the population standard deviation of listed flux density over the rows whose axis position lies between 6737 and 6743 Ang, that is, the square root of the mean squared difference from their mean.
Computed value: 0.40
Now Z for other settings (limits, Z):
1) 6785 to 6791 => 0.01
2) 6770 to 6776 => 0.03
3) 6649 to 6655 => 0.03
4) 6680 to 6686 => 0.01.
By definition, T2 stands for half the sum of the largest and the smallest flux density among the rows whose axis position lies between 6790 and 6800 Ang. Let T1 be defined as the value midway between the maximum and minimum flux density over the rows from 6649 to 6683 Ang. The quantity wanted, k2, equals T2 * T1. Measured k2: 126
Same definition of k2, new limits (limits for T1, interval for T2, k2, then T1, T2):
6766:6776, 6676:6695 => 129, 11.1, 11.6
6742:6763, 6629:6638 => 125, 11.2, 11.2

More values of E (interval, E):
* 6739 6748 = 4.85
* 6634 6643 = 4.84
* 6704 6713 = 5.14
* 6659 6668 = 4.84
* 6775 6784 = 4.82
